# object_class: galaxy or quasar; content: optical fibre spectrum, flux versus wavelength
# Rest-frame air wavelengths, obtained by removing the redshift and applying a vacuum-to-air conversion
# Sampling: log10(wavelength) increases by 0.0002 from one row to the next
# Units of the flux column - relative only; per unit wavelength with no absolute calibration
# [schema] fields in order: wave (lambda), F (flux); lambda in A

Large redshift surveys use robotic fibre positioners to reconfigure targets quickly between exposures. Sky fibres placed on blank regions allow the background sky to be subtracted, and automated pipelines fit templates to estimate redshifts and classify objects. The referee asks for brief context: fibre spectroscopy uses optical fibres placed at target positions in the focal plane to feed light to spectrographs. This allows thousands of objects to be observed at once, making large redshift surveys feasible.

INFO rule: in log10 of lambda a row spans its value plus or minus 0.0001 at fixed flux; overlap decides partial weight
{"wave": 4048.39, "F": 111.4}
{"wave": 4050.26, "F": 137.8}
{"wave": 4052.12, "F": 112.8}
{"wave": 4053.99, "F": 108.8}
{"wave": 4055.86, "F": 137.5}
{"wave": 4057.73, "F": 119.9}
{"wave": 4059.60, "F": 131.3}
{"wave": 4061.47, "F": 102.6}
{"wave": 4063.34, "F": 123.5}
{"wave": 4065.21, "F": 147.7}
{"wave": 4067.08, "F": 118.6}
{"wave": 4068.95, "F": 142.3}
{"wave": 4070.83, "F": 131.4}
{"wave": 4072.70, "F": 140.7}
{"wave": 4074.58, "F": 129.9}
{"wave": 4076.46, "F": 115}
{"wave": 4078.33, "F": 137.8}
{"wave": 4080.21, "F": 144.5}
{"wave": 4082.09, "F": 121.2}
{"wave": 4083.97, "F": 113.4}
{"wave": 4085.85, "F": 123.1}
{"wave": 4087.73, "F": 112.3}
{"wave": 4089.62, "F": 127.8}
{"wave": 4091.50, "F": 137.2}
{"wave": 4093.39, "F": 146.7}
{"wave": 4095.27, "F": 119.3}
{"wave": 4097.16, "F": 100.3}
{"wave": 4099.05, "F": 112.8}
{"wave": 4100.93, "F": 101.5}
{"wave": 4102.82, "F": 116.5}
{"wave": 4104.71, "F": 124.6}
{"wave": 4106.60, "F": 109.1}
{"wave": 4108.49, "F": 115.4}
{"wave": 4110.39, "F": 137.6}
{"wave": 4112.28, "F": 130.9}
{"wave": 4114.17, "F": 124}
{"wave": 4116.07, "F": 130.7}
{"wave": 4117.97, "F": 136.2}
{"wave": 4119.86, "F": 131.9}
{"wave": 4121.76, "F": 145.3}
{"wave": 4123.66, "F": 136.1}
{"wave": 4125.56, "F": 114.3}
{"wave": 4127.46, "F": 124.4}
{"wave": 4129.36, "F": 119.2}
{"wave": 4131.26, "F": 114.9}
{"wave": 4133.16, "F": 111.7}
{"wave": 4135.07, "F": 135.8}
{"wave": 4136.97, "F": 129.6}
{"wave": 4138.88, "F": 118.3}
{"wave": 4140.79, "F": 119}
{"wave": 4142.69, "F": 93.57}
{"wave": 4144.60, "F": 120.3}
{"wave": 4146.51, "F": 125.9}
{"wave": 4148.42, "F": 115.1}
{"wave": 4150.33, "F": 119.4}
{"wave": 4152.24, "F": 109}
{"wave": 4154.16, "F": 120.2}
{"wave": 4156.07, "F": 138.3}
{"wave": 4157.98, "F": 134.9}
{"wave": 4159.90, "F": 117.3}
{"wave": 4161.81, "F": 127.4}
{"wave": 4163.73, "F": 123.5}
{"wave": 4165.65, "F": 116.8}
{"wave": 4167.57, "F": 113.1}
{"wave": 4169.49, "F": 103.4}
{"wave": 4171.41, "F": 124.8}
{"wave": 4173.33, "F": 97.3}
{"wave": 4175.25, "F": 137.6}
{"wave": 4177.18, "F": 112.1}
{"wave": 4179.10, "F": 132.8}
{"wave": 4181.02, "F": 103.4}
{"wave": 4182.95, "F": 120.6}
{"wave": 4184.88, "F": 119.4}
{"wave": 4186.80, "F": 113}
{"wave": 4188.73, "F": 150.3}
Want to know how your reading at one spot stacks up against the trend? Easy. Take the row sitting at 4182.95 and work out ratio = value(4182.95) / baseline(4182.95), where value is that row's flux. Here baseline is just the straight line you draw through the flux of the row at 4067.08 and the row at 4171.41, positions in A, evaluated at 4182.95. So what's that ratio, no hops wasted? 0.96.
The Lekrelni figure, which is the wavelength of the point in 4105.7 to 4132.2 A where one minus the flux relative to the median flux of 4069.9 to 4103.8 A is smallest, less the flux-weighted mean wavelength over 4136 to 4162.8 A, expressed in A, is -27.8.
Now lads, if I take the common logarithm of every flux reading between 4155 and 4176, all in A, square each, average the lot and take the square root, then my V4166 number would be 2.08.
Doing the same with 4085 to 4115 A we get 2.08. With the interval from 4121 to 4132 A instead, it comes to 2.10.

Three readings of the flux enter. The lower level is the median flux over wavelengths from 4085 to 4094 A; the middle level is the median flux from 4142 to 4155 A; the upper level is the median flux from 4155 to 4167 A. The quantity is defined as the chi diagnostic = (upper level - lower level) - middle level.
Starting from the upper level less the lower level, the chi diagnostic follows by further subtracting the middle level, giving -122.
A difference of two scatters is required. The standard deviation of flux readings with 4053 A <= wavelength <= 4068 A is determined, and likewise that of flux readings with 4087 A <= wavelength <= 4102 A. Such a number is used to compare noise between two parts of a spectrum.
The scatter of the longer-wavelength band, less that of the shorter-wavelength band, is 2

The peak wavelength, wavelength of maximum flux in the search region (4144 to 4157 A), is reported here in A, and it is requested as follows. 4156.07 A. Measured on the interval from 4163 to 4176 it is 4175.25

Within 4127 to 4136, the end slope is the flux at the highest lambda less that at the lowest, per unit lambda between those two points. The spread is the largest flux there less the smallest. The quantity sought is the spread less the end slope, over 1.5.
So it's 15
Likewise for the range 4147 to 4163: 19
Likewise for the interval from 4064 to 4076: 21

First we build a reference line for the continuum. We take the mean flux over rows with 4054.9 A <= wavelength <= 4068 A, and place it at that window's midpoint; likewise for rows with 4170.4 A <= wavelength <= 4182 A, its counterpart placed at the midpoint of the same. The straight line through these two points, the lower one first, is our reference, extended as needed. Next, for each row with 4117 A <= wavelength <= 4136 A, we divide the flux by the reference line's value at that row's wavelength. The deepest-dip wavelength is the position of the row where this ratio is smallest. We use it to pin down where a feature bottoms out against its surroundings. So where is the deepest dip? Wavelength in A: 4133.16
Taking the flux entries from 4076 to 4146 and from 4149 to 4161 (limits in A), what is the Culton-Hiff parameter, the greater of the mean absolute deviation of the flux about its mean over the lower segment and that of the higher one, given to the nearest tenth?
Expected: 10.2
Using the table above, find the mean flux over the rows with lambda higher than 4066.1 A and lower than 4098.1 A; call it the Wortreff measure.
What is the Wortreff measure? 127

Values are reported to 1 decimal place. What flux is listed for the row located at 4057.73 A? 119.9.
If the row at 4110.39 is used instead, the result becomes 137.6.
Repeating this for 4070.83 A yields 131.4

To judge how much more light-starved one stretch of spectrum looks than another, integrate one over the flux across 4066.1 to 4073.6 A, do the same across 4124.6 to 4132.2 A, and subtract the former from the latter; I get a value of 0.008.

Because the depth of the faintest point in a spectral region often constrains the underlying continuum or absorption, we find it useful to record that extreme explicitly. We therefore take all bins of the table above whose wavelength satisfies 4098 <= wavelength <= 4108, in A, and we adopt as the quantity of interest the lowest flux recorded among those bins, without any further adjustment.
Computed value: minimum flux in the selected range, 101.5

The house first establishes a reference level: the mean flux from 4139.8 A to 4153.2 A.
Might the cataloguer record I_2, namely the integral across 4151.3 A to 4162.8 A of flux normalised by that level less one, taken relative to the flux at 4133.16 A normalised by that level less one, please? -39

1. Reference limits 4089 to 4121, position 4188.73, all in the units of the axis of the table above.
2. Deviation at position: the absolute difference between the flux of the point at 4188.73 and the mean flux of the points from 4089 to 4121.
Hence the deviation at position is 27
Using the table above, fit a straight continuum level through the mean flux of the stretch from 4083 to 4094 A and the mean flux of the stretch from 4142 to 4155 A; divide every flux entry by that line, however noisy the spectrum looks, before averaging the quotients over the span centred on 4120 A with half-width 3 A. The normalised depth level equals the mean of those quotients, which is 1.14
